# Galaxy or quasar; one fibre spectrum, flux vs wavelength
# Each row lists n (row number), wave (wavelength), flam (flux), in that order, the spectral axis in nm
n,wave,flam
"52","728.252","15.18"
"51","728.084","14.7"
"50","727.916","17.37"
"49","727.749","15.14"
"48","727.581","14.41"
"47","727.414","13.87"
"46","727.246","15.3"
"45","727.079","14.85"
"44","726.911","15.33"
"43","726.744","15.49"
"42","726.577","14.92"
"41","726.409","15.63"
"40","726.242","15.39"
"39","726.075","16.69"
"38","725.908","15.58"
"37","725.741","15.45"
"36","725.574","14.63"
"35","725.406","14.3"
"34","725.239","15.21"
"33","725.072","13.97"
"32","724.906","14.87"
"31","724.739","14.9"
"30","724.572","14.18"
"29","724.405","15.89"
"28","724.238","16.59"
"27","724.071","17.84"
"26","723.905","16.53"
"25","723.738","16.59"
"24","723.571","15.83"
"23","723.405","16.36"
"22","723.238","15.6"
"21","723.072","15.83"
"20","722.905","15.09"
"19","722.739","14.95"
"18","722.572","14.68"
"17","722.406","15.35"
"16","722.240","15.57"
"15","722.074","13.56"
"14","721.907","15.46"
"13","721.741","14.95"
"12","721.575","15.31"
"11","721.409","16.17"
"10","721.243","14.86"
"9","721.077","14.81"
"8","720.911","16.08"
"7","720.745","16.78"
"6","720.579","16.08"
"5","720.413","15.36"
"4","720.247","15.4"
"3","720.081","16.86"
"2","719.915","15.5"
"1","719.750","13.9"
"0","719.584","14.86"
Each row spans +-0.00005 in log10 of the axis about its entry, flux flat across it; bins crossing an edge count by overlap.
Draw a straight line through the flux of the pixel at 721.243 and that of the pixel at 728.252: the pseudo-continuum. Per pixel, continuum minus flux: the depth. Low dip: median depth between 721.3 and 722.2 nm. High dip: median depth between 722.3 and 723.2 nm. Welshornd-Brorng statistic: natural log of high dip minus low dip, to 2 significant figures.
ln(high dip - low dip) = -1.3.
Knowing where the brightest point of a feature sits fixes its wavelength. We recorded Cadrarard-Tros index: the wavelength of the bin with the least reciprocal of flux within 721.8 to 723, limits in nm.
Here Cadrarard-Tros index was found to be 722.240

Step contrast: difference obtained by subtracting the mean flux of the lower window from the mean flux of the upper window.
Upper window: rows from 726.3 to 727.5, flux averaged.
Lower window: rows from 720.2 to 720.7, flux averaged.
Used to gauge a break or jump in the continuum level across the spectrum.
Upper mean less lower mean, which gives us -0.6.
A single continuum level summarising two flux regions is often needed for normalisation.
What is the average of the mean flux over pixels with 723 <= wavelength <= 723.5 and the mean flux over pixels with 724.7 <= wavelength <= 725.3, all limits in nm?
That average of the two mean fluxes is 15.3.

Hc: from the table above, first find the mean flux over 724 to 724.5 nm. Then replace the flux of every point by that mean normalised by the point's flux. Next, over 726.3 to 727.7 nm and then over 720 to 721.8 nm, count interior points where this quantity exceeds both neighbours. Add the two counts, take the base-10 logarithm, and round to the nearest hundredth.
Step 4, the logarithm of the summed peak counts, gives 0.70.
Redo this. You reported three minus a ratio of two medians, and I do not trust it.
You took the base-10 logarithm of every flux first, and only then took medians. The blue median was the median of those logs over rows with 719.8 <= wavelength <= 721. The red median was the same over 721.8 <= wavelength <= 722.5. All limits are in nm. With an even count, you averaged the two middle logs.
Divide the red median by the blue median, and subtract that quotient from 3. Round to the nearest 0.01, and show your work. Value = 2.02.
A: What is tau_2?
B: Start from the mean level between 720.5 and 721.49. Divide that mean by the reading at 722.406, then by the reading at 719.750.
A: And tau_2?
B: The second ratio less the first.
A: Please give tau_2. 0.11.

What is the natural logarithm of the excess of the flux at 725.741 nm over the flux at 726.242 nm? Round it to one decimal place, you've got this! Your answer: -2.8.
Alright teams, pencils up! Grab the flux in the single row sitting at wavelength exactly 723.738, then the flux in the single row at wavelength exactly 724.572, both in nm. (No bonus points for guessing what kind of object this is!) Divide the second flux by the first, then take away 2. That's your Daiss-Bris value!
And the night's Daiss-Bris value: -1.15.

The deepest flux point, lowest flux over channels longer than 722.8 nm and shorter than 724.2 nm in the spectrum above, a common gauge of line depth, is 15.09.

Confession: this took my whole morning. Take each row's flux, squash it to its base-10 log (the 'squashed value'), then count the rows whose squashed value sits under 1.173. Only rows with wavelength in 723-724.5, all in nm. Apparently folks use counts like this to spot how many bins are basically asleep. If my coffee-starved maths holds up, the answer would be 0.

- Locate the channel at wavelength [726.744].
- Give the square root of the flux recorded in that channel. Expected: 3.94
